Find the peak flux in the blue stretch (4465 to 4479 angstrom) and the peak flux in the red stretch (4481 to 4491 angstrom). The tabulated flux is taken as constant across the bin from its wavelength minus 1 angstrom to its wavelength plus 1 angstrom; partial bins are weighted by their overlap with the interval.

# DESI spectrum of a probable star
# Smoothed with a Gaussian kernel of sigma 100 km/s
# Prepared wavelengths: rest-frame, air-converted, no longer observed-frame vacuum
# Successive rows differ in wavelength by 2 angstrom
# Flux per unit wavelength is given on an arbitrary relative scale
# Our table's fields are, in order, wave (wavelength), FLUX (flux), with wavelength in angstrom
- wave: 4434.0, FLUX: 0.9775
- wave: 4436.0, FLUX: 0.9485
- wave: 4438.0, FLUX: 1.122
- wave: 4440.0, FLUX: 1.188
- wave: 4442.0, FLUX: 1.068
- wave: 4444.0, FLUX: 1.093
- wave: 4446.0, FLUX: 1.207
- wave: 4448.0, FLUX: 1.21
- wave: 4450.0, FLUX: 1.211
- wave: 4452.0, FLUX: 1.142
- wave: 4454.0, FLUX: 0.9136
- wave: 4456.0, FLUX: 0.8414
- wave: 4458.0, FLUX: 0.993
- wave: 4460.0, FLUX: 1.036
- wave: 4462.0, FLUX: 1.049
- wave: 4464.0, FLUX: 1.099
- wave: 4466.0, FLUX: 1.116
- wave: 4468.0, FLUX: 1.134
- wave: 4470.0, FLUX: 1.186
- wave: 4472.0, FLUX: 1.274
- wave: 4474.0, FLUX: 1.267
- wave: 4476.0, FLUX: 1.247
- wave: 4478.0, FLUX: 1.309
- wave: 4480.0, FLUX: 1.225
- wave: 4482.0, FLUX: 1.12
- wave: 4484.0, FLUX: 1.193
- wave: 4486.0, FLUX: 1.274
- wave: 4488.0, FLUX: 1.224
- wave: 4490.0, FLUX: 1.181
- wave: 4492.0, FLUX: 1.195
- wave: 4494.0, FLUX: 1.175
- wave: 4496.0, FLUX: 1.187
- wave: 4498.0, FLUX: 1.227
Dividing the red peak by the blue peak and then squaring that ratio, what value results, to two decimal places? 0.95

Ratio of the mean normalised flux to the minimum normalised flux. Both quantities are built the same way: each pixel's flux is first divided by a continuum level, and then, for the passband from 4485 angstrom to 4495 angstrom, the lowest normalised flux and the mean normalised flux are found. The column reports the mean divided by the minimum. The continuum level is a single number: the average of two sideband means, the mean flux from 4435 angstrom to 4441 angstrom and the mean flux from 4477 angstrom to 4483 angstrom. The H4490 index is 1.03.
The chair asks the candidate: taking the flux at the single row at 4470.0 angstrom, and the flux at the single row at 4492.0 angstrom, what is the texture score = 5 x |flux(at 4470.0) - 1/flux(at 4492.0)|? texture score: 1.7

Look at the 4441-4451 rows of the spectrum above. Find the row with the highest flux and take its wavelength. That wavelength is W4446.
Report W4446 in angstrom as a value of 4450.0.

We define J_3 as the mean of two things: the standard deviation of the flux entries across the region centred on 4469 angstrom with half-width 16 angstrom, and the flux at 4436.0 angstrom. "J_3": 0.54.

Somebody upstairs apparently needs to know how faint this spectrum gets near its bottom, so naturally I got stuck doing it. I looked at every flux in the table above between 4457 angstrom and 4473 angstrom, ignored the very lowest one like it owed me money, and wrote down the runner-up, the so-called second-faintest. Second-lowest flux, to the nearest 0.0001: 1.0360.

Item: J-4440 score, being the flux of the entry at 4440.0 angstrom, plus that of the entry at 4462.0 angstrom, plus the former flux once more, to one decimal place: 3.4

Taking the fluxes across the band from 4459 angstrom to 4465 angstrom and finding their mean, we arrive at 1.06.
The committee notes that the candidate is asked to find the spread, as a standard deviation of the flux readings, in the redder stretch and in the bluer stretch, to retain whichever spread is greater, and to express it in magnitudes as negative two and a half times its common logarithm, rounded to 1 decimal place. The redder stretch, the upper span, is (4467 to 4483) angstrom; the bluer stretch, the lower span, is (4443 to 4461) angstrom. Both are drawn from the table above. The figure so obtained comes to 2.2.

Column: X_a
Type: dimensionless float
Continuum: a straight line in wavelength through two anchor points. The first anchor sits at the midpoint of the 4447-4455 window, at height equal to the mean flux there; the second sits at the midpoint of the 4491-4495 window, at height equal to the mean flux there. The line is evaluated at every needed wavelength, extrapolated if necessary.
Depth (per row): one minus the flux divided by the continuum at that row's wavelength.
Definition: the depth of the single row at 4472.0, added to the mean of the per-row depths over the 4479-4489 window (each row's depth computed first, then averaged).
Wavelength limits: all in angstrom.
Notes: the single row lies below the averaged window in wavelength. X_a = -0.14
